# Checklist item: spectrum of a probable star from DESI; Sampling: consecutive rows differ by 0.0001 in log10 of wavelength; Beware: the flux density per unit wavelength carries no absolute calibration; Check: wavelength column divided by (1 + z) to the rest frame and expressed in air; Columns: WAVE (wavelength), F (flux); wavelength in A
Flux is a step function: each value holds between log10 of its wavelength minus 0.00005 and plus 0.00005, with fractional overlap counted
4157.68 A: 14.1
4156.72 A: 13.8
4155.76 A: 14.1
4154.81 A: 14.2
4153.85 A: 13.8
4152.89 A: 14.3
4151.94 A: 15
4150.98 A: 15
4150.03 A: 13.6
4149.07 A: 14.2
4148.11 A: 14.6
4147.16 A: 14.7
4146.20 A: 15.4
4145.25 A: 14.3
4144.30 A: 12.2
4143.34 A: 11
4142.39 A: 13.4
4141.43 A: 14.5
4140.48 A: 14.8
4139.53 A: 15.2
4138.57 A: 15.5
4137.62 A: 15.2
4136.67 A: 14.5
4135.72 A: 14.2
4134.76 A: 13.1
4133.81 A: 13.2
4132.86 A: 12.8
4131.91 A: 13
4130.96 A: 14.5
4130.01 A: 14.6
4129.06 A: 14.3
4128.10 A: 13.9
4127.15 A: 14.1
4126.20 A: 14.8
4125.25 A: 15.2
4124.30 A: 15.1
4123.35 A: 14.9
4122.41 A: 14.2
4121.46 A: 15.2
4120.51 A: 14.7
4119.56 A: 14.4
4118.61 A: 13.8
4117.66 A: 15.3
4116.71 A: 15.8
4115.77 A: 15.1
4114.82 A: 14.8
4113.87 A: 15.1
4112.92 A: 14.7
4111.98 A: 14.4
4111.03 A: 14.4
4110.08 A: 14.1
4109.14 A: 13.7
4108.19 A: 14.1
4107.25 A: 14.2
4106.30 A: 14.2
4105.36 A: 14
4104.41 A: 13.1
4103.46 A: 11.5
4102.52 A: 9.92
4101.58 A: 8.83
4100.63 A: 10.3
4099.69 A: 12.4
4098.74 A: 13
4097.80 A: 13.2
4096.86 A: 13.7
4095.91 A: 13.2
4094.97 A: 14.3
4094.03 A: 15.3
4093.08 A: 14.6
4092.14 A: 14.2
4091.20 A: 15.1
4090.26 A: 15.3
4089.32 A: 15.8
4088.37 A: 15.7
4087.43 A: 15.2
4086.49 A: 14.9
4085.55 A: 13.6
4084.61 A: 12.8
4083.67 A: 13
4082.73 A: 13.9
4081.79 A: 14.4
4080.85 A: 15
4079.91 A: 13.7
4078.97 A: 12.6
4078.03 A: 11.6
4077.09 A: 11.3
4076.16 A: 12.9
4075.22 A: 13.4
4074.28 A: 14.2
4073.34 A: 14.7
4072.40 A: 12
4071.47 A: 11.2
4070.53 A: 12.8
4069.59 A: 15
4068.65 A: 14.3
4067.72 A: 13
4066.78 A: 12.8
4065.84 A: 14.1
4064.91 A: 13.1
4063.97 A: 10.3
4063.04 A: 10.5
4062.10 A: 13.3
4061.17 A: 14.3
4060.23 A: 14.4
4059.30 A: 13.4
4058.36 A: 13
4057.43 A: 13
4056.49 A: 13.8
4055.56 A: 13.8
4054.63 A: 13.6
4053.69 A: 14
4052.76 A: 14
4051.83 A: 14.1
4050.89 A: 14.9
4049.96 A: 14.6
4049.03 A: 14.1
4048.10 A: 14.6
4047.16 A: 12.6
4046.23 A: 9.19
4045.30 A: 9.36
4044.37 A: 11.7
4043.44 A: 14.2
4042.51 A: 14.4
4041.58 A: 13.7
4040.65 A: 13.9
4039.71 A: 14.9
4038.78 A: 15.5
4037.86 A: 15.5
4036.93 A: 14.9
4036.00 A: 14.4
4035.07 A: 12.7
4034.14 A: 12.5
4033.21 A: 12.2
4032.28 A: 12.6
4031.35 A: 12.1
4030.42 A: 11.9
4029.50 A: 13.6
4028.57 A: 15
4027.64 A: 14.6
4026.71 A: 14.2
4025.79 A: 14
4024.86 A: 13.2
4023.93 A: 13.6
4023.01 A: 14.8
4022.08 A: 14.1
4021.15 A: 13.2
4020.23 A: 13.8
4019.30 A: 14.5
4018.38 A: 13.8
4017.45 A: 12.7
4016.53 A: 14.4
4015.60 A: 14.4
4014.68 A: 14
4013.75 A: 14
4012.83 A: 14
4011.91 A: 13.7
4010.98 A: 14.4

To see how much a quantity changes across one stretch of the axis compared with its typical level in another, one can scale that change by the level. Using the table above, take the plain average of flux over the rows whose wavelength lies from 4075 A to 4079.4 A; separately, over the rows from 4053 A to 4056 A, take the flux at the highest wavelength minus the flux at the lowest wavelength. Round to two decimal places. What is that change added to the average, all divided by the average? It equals 0.98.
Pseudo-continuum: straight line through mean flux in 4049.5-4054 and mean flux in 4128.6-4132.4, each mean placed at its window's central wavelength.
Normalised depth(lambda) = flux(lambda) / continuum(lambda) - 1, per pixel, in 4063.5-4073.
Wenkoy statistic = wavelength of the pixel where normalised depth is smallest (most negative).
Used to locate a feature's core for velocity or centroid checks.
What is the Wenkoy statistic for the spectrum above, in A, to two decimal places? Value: 4063.97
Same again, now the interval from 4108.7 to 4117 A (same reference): 4109.14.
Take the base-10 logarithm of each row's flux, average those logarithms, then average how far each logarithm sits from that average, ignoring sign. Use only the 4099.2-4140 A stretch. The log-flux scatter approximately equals 0.035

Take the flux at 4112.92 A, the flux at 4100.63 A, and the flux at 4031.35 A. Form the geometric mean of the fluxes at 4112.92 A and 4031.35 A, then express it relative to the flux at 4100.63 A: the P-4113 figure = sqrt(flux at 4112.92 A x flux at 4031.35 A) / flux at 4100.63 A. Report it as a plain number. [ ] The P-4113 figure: 1.29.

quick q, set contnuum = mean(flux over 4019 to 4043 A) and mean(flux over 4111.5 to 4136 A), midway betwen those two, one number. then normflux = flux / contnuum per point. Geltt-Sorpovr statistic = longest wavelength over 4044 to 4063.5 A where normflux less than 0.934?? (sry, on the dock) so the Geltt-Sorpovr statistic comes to 4063.04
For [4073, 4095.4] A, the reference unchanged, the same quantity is 4084.61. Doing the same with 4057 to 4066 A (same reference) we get 4064.91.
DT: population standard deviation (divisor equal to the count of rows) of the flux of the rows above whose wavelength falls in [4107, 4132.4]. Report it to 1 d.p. 0.6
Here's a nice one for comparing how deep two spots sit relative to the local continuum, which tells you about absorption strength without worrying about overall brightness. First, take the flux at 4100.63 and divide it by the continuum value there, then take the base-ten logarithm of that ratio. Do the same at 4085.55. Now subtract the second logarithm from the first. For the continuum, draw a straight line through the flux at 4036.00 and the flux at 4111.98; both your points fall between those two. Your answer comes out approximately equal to -0.12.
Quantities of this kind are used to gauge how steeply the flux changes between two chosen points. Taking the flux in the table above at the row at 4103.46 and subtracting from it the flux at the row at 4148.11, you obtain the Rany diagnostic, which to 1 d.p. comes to -3.1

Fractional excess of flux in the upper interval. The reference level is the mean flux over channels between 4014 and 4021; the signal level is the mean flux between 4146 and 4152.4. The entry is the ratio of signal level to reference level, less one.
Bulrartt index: 0.05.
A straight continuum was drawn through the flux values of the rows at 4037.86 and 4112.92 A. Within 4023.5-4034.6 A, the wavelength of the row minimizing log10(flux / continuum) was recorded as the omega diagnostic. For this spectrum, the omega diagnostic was 4030.42 A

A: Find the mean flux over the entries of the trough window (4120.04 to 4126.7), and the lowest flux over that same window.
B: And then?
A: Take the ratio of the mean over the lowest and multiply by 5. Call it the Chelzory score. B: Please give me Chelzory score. 5.2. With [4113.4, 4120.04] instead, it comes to 5.4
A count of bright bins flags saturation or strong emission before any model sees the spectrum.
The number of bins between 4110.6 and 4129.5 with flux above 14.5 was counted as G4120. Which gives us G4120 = 12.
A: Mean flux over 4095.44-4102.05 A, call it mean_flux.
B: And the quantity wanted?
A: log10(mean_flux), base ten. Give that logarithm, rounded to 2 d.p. 1.08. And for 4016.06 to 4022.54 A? 1.14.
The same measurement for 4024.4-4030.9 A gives 1.14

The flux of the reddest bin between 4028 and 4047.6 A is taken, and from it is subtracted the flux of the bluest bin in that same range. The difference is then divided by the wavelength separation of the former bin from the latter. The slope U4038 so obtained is -0.13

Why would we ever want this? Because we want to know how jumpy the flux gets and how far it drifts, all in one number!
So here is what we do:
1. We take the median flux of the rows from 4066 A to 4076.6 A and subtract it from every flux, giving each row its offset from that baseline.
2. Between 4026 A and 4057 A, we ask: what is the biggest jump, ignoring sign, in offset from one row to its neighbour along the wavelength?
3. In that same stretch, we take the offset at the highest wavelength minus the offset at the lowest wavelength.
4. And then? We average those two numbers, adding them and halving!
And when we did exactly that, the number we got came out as 1.5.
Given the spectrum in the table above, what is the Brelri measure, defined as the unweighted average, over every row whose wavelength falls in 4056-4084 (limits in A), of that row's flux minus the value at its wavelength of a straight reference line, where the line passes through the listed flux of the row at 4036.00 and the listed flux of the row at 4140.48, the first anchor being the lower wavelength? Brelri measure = -1.36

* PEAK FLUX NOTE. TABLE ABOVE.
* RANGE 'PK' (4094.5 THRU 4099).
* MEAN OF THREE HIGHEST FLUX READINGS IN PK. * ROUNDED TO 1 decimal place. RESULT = 13.7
